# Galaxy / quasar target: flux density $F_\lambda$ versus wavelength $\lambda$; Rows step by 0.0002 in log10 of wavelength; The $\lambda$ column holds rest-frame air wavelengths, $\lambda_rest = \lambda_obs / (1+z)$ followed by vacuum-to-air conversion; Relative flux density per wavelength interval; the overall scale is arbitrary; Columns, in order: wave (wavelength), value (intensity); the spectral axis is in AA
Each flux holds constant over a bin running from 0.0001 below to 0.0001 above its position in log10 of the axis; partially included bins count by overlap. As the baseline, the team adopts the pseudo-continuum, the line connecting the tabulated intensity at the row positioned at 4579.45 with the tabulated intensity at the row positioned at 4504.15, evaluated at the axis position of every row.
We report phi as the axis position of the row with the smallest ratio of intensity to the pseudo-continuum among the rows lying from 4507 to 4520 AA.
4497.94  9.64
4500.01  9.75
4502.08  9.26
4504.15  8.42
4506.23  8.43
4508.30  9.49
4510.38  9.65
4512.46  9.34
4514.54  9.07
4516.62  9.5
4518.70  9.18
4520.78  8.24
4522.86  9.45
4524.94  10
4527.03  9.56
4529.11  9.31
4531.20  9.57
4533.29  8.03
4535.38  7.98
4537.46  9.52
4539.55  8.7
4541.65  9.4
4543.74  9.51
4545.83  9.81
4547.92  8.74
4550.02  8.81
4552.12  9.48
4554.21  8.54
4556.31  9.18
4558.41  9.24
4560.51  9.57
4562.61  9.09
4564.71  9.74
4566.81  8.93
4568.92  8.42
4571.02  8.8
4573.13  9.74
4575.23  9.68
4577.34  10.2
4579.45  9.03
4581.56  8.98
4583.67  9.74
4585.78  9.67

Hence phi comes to 4514.54 AA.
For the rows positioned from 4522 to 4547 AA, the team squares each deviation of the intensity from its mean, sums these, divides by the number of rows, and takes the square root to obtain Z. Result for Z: 0.62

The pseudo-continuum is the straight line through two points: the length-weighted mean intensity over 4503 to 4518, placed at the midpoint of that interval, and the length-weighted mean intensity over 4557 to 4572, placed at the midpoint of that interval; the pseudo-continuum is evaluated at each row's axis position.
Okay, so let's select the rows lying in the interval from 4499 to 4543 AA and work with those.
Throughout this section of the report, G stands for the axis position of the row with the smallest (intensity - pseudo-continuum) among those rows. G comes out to 4535.38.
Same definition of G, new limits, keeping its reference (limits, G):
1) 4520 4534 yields 4533.29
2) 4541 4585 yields 4568.92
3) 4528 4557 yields 4535.38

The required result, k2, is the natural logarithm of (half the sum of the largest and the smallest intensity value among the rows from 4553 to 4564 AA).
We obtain 2.20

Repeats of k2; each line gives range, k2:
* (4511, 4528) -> 2.21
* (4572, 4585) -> 2.26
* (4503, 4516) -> 2.20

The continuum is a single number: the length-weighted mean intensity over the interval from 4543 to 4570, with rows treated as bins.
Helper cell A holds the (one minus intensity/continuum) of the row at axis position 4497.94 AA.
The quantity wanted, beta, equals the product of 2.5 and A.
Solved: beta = -0.13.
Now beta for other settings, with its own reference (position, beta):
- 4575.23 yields -0.14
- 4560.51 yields -0.11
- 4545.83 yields -0.18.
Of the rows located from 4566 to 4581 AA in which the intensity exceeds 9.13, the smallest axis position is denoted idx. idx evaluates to 4573.13 AA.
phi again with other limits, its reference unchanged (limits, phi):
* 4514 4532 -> 4520.78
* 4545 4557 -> 4554.21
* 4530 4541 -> 4535.38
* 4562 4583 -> 4568.92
